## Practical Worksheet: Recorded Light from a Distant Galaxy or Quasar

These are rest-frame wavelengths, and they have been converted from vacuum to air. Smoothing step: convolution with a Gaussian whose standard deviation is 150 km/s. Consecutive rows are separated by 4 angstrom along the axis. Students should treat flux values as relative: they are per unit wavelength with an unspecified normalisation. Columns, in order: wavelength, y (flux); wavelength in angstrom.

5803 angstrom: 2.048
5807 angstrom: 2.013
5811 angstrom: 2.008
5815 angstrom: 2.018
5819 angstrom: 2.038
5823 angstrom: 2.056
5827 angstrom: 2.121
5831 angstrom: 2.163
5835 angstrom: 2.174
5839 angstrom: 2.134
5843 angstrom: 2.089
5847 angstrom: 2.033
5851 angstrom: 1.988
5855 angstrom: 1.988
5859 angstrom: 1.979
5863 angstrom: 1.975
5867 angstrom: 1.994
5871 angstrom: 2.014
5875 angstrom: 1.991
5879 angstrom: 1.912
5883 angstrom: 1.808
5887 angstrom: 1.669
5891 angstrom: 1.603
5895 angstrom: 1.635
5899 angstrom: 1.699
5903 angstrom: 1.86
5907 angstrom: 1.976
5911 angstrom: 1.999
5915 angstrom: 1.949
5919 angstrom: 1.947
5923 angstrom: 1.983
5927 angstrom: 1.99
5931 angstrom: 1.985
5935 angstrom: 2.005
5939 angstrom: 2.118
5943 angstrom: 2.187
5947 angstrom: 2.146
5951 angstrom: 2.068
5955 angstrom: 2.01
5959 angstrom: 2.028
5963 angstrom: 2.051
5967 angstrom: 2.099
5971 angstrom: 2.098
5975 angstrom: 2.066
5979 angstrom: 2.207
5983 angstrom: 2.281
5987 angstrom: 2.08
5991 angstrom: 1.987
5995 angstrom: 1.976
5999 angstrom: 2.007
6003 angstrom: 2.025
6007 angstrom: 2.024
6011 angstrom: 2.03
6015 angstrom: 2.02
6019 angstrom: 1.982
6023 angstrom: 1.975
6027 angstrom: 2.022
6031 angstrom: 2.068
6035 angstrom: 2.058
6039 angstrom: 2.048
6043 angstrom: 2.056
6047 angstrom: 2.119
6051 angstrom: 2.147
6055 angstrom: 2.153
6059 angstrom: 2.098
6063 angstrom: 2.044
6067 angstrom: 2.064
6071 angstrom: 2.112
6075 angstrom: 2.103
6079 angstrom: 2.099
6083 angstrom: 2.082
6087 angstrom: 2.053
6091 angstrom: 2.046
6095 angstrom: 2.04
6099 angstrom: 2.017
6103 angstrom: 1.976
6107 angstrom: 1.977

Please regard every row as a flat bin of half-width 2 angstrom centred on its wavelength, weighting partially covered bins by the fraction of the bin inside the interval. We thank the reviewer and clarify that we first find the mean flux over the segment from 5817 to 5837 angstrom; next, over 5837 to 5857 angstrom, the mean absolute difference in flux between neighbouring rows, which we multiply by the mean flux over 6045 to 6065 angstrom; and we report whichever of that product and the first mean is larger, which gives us 2.11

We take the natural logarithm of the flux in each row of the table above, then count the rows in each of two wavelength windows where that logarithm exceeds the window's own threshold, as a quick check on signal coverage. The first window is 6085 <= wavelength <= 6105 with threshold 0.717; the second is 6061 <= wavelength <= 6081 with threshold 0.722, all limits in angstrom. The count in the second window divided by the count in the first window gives 4.0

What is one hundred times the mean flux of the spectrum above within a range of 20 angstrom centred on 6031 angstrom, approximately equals 203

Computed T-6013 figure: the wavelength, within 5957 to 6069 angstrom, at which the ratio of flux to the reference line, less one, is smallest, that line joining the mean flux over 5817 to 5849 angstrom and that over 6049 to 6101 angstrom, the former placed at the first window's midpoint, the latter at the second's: 5995 angstrom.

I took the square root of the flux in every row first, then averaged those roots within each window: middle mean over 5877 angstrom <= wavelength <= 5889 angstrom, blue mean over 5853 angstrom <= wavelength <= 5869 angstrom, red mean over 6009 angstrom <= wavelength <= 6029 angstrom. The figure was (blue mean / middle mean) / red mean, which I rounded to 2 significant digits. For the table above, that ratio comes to 0.74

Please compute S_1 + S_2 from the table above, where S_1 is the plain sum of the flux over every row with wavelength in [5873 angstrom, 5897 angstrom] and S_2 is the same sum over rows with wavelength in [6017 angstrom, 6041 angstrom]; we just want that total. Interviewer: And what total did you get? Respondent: 22.8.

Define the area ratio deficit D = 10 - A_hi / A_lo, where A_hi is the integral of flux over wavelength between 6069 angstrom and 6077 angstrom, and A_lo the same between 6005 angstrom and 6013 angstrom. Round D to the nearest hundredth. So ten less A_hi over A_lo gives 8.96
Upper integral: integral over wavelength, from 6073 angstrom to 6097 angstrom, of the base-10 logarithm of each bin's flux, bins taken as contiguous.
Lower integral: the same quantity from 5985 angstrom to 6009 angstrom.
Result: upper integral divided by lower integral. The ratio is 1.04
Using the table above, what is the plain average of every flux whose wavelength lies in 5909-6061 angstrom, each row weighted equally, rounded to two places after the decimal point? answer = 2.06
